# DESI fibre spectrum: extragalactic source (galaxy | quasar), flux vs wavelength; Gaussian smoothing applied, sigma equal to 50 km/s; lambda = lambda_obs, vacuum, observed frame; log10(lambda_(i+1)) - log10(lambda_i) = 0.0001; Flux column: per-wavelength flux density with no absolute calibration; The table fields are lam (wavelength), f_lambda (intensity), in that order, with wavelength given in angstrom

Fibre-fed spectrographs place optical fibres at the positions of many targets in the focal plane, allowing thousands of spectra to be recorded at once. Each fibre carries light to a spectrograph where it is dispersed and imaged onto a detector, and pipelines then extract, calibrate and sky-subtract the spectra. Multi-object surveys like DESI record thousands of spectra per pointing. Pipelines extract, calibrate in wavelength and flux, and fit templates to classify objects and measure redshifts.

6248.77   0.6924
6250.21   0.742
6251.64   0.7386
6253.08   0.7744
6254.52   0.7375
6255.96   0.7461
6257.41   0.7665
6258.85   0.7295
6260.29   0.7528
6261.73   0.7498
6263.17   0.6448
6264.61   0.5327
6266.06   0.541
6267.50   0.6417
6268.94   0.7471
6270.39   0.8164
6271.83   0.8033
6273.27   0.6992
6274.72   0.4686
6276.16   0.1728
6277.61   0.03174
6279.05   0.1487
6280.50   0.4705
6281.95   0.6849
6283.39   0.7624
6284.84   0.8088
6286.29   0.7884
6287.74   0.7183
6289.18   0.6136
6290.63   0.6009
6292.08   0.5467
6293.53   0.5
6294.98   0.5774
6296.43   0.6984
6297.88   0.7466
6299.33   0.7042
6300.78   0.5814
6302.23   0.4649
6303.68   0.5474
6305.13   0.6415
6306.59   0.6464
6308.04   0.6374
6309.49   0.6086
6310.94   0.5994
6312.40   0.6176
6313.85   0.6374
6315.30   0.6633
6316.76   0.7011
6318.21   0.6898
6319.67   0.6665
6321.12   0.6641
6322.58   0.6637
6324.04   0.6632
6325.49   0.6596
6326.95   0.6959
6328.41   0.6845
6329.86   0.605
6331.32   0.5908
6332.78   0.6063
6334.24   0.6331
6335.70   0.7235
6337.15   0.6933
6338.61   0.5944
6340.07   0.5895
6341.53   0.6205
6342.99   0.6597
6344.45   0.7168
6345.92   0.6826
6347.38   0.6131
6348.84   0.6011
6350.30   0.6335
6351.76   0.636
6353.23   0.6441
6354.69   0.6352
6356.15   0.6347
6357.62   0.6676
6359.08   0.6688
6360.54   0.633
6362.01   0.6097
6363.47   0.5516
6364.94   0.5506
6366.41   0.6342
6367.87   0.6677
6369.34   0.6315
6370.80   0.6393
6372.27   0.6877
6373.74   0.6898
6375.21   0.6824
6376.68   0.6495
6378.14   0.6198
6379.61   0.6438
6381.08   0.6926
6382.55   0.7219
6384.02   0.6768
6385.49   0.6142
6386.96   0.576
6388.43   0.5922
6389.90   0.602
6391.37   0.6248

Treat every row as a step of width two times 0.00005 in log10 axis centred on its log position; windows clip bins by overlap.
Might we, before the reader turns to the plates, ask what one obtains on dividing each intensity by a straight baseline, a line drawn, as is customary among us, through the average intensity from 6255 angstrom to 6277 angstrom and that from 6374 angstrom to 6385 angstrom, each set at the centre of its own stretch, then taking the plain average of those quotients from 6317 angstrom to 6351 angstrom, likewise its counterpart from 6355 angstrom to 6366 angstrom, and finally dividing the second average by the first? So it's 0.94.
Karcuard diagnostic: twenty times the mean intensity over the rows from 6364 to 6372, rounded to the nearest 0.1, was 12.5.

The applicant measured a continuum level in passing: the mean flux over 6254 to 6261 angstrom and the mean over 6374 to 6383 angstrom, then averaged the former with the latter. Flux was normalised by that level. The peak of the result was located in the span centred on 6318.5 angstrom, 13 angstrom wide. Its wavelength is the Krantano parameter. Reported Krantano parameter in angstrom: 6316.76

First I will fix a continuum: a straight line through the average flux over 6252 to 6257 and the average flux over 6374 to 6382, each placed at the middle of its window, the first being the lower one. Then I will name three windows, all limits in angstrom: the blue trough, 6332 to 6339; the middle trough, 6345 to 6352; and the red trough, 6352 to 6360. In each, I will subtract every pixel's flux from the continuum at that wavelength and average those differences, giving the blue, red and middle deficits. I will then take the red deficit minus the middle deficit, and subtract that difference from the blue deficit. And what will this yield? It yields 0.06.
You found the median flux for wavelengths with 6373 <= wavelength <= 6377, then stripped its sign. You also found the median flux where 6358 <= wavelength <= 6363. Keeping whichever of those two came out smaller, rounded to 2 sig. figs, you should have 0.63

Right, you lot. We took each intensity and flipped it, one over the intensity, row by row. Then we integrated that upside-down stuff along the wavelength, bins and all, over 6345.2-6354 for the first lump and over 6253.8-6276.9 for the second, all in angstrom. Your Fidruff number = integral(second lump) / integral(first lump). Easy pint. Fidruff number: 2.9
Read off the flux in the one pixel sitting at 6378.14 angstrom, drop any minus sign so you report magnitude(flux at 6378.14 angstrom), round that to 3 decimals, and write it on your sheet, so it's 0.620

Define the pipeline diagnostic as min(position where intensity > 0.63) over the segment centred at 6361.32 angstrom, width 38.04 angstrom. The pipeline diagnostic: 6342.99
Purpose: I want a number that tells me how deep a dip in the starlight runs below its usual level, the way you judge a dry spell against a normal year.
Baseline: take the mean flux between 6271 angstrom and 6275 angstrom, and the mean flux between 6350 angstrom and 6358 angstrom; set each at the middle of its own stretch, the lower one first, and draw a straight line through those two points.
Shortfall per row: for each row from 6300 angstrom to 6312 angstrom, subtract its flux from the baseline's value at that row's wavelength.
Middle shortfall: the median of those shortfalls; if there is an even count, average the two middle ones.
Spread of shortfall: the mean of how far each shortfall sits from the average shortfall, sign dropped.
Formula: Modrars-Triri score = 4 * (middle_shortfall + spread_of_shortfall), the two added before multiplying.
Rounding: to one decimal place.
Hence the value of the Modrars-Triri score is 0.4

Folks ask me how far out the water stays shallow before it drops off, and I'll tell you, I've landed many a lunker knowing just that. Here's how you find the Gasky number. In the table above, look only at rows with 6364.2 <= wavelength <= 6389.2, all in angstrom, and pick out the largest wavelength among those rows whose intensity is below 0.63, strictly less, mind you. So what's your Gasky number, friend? 6388.43 angstrom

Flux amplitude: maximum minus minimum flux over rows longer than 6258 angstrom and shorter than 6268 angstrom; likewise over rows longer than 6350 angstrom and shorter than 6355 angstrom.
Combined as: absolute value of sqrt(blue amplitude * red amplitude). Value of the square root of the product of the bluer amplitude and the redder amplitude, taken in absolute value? 0.048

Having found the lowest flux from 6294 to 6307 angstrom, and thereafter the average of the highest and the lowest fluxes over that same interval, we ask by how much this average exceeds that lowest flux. 0.14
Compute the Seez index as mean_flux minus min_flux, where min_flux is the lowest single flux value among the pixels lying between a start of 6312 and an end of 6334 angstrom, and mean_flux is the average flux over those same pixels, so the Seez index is 0.063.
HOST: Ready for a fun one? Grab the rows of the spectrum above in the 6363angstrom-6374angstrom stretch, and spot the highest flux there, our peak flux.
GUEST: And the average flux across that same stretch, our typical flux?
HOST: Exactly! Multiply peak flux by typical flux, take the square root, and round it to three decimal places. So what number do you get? 0.660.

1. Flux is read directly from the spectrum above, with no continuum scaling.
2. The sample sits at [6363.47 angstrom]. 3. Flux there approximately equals 0.5516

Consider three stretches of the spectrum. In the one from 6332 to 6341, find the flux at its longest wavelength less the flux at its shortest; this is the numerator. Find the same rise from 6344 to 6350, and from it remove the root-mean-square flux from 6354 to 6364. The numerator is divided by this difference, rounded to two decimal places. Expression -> 0.02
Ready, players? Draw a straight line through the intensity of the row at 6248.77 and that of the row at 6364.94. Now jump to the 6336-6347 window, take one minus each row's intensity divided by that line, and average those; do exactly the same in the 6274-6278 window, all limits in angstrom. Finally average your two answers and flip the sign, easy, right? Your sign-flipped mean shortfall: -0.3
